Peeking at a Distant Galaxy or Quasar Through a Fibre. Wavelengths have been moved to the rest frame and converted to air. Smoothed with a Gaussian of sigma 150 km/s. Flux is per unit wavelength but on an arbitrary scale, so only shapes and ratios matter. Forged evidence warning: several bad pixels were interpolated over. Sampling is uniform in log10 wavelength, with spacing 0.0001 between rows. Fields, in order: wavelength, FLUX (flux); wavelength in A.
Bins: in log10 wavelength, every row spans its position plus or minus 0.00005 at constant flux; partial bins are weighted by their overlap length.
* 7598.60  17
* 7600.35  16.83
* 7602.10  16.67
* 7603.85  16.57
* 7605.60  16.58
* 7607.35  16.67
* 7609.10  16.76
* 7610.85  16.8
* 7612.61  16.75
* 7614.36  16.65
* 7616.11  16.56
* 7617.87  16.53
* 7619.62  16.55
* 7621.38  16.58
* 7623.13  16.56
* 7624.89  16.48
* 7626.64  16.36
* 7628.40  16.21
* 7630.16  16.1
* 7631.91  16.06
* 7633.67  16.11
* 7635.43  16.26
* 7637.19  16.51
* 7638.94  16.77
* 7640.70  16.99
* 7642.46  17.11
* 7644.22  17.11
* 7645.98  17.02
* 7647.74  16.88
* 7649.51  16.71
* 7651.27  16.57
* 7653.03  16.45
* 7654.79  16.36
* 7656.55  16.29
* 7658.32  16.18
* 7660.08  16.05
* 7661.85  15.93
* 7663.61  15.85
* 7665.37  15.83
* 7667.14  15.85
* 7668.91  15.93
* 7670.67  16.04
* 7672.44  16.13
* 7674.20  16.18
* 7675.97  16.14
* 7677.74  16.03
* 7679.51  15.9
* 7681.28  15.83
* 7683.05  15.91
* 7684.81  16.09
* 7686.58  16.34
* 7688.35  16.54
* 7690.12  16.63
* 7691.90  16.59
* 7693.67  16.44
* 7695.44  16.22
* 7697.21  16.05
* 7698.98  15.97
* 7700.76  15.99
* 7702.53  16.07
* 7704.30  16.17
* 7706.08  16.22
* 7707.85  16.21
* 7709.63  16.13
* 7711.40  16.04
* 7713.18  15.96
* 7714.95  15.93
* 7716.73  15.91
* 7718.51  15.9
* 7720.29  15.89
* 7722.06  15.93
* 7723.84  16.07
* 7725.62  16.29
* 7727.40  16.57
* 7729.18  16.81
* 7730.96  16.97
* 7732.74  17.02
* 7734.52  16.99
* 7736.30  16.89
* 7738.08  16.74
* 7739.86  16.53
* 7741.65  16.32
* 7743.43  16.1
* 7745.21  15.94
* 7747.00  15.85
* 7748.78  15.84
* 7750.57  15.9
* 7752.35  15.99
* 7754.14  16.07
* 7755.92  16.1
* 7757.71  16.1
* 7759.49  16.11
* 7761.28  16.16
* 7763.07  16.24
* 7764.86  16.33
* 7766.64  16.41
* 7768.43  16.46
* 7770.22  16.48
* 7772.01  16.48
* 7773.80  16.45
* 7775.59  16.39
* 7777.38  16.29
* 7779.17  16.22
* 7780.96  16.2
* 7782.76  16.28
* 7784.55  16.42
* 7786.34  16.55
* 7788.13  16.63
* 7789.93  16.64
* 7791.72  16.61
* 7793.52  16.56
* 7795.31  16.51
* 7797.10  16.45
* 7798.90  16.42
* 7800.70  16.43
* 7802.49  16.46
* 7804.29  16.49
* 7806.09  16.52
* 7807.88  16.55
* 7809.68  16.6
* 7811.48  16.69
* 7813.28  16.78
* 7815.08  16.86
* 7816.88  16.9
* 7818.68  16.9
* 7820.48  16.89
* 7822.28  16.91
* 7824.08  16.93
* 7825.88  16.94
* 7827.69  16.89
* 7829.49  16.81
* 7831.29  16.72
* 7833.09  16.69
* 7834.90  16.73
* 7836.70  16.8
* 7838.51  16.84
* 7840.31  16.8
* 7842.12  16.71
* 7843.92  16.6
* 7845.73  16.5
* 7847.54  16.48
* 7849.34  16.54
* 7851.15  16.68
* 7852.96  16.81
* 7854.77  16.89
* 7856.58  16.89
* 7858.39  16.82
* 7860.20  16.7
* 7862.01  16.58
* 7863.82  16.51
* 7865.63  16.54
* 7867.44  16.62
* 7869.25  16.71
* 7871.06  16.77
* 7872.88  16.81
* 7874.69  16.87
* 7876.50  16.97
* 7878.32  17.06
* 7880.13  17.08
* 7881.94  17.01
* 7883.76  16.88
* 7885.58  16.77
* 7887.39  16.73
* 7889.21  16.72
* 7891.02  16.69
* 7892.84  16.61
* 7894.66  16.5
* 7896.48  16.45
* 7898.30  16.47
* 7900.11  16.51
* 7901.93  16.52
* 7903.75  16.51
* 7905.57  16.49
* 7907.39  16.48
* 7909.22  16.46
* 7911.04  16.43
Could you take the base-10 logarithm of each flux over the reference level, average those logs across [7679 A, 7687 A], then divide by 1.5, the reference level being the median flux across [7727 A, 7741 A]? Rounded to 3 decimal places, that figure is -0.015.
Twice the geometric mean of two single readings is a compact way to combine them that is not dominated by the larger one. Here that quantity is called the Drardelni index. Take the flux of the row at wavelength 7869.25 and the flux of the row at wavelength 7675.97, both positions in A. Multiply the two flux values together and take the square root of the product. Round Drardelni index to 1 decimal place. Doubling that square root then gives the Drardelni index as 32.8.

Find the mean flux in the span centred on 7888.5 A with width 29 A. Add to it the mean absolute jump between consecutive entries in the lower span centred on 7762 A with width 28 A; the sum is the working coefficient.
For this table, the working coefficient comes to 16.79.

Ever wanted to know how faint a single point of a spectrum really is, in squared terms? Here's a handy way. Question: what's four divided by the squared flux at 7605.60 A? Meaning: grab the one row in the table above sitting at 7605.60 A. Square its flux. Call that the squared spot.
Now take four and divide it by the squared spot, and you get 0.0146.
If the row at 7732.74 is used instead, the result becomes 0.0138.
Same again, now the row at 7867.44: 0.0145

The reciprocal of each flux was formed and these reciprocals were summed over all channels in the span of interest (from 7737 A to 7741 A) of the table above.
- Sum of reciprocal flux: 0.120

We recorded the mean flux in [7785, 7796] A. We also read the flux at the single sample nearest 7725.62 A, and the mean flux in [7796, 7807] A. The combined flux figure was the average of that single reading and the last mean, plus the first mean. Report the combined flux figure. 33.0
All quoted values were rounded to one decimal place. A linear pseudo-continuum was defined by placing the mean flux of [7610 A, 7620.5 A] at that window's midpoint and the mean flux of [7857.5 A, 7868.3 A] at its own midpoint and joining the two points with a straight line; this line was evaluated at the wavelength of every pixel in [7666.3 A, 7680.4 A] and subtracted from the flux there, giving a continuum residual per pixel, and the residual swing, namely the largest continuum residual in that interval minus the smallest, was 0.3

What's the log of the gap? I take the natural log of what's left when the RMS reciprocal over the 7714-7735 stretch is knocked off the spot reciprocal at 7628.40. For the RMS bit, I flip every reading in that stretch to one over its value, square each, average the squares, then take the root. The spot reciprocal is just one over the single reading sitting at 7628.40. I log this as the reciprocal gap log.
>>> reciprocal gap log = -7.6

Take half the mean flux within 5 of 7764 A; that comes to 8.14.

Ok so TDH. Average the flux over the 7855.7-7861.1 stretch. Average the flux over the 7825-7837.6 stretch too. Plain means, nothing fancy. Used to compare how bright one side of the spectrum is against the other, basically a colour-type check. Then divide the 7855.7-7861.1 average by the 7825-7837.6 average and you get 1.00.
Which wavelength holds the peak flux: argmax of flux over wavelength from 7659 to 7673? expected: 7672.44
